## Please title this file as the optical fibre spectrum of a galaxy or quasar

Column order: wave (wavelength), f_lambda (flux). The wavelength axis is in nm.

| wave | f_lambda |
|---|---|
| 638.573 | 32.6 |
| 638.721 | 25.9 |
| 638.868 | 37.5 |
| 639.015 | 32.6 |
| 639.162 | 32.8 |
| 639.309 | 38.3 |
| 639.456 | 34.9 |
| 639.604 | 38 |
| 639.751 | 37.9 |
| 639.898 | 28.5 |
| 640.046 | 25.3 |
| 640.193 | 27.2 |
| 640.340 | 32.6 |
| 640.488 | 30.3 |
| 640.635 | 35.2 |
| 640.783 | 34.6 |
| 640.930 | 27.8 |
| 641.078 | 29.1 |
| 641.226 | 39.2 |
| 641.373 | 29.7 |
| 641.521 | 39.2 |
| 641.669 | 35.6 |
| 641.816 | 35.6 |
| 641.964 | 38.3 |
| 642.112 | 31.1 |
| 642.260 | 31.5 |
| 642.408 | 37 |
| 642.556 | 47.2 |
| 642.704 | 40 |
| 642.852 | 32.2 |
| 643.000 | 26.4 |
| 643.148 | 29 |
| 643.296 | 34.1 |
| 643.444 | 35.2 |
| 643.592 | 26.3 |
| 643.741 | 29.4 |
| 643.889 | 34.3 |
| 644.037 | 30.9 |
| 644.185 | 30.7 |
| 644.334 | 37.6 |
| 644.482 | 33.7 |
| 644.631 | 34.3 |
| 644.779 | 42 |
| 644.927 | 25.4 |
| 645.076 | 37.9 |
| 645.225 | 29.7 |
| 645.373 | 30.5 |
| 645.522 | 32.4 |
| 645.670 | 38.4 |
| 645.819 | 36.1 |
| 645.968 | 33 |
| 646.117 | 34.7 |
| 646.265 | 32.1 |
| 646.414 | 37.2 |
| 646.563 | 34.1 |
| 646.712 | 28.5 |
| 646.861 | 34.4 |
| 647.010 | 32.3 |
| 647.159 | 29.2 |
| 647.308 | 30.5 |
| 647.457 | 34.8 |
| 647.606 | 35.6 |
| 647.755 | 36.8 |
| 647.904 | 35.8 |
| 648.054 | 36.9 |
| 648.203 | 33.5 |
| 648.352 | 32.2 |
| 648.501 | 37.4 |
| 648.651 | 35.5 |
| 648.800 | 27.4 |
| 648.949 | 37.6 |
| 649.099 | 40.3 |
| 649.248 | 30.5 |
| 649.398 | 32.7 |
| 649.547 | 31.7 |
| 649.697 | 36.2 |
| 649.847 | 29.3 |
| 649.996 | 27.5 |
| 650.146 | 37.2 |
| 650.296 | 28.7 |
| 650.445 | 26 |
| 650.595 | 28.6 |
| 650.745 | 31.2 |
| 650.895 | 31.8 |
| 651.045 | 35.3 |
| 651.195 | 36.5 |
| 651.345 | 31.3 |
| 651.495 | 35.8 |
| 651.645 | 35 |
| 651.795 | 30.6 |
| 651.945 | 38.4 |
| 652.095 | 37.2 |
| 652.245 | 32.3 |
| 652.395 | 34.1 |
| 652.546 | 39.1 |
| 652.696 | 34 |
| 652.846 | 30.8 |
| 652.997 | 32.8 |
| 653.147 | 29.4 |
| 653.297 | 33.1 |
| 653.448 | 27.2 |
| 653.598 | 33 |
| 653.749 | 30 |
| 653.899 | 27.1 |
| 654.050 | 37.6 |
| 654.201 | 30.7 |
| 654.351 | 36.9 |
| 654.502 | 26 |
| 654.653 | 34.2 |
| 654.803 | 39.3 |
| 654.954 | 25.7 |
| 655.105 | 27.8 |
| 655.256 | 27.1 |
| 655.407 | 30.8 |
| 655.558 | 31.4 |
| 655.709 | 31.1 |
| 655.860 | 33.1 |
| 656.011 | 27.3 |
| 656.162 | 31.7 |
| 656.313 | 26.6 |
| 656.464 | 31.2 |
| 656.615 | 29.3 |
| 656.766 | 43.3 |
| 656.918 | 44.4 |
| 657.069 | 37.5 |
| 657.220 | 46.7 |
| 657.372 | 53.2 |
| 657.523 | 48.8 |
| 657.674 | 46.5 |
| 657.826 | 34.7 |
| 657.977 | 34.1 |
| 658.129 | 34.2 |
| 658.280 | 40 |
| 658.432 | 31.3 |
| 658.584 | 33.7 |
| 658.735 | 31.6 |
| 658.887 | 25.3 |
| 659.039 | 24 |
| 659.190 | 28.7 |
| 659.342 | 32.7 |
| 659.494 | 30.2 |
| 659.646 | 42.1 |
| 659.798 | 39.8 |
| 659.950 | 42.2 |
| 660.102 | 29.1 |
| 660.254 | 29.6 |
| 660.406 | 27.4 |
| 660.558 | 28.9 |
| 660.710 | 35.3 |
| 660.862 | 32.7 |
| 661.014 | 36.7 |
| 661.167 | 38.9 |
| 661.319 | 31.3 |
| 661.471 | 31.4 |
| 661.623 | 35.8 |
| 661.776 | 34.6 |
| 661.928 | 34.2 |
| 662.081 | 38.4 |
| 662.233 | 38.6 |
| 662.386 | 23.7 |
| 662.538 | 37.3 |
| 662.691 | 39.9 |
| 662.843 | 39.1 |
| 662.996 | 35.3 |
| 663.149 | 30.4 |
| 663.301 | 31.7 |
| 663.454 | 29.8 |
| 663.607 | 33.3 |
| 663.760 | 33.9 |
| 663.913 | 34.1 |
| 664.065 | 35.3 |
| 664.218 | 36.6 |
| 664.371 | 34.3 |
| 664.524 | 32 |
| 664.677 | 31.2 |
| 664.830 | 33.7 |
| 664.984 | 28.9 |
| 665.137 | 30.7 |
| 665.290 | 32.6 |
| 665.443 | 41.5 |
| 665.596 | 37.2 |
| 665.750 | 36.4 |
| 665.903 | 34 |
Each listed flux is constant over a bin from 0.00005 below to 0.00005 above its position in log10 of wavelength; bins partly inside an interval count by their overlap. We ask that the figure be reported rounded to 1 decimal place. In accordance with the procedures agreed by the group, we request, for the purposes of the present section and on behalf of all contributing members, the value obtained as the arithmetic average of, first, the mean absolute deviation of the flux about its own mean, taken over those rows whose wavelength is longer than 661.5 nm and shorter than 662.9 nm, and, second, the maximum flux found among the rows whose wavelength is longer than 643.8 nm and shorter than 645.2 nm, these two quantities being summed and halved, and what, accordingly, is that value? 22.6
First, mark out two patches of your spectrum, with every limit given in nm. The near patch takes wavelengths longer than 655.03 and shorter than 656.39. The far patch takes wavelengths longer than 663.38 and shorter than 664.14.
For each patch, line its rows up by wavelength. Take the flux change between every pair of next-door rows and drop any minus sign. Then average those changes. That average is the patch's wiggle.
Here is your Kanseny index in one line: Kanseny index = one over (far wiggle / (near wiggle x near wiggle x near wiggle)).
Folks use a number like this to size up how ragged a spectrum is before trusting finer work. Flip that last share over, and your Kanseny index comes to 16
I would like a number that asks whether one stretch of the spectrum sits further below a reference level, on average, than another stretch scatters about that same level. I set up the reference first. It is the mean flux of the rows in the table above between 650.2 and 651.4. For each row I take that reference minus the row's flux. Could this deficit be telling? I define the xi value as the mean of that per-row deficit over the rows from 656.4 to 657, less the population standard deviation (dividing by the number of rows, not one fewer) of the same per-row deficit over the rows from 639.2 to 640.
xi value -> -10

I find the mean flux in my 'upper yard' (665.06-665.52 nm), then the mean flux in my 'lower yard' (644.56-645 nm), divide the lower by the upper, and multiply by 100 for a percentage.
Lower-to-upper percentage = 97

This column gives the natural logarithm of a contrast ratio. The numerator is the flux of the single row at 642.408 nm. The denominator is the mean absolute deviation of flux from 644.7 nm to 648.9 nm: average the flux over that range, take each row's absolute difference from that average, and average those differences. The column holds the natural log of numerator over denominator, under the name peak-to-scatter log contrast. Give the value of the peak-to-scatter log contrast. 2.5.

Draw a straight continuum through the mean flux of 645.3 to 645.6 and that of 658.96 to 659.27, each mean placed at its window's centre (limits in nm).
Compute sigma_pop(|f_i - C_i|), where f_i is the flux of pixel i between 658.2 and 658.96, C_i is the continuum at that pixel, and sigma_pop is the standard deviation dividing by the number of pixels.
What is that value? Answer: 4.0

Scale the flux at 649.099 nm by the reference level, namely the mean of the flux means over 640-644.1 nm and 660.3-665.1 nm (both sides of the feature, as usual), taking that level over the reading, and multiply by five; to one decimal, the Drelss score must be 4.1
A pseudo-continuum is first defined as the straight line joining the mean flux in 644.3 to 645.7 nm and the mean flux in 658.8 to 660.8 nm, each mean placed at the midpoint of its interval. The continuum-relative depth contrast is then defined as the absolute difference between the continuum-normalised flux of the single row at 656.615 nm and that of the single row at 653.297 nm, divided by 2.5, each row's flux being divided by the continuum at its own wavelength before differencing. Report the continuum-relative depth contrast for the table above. 0.04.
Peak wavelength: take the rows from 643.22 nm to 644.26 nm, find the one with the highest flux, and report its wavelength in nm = 643.444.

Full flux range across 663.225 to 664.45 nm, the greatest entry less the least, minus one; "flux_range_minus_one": 5.8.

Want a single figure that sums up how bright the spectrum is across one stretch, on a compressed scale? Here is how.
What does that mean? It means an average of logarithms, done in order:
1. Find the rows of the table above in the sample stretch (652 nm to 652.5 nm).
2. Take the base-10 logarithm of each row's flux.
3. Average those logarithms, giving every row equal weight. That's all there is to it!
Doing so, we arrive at 1.54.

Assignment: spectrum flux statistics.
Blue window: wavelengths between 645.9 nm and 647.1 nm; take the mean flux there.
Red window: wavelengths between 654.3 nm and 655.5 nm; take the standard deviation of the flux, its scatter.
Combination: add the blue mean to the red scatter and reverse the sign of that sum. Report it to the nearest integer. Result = -38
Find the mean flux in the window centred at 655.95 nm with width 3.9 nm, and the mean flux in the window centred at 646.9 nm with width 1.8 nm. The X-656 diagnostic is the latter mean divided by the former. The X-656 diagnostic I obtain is 0.95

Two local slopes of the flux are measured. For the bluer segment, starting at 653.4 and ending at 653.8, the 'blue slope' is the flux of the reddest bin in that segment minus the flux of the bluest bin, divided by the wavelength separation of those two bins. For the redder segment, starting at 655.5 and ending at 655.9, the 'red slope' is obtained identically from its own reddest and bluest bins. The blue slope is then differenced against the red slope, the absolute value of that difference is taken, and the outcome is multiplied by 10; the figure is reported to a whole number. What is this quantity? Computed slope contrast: 37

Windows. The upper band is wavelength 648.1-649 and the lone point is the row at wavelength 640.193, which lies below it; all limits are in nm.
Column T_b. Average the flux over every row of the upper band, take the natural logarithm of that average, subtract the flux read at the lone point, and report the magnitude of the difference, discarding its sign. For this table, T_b 24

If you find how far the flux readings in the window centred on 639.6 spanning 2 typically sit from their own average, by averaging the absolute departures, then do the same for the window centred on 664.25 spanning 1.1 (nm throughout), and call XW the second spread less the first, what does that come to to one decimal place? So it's -2.5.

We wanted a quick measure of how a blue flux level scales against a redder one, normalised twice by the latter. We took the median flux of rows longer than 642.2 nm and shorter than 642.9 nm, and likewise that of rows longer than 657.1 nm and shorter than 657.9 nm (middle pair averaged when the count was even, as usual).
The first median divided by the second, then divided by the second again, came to 0.0170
